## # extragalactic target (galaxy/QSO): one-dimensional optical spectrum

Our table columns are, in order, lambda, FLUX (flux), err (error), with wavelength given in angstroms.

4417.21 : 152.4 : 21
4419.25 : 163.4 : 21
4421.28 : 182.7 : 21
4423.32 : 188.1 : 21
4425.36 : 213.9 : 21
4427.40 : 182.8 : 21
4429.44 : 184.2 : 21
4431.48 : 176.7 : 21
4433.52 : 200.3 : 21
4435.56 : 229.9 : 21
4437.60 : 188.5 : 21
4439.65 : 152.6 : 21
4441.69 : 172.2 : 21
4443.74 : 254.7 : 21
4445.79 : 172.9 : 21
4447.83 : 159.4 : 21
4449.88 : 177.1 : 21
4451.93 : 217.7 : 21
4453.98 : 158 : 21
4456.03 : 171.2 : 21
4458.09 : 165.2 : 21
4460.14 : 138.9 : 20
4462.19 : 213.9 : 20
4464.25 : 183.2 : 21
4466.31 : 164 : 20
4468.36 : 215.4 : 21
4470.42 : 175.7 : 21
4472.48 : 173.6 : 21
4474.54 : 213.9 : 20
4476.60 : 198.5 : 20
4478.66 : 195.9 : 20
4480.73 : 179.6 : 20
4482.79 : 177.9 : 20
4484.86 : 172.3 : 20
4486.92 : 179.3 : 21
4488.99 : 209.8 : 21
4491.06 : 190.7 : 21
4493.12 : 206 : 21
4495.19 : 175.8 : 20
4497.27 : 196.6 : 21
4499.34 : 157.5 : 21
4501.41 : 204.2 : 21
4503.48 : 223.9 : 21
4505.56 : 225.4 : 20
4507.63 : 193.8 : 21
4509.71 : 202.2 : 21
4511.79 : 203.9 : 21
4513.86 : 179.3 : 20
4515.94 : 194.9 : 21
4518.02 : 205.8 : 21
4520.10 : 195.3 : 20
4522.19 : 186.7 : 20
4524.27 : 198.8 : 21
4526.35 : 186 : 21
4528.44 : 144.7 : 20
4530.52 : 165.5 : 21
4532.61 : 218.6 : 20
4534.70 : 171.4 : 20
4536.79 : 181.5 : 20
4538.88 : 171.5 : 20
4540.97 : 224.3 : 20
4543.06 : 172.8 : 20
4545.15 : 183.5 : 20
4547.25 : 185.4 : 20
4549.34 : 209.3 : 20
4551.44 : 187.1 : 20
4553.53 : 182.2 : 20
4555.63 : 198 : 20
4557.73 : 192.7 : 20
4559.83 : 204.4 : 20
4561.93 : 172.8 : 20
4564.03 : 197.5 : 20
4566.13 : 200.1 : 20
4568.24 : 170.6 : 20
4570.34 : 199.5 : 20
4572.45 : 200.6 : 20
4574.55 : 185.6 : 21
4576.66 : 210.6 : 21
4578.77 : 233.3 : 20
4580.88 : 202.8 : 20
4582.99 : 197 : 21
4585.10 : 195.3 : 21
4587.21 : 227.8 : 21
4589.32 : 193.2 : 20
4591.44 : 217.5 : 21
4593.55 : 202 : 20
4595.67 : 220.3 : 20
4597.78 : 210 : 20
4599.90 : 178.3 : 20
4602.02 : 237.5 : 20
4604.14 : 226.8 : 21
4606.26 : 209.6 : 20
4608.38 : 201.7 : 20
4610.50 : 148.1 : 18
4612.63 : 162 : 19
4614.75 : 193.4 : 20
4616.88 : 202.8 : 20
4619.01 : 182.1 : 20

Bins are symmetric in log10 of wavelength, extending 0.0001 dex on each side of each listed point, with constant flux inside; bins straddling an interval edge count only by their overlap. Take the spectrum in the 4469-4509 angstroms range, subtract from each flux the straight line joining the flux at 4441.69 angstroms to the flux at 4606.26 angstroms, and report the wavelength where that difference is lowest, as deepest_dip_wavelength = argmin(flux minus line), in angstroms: 4499.34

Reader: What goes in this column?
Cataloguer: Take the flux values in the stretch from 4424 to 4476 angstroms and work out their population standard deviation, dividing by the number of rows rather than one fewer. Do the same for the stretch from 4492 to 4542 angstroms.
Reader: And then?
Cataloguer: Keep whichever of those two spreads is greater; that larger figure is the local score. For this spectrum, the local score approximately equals 27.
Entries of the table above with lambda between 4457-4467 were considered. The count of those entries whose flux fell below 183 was 3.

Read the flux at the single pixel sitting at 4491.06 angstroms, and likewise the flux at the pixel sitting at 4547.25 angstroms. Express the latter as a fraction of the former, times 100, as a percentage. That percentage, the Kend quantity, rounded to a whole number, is 97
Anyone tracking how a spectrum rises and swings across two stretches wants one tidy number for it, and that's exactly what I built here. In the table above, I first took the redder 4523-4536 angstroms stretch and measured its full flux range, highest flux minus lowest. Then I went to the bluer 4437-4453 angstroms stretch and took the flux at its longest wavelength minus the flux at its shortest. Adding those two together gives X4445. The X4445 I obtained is 103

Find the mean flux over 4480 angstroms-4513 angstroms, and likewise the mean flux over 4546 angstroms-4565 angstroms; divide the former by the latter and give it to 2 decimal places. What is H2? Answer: 1.01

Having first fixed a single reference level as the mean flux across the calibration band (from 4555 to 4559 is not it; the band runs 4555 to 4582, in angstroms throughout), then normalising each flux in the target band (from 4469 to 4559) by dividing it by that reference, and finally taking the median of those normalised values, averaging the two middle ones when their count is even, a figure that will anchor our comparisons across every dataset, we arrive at 0.97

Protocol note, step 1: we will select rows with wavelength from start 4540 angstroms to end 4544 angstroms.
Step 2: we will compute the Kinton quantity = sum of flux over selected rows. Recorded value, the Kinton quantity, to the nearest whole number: 397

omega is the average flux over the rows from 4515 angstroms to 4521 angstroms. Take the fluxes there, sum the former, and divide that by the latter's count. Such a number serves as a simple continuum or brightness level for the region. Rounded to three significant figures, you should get 199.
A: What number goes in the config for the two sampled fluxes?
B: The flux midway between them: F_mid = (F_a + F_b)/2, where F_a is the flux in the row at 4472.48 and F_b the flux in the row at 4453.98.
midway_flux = 166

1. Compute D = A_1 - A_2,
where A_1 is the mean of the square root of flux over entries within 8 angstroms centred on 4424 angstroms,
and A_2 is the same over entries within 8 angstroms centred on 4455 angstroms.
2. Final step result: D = 0.5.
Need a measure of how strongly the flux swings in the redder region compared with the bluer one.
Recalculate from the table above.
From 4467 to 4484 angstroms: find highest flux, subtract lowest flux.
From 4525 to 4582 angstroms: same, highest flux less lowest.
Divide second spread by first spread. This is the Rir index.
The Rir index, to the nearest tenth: 2.1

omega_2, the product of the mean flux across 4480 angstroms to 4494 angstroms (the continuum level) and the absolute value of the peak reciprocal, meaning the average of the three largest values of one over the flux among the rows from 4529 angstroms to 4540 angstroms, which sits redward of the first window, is 1.11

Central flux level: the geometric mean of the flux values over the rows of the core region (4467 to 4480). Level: 195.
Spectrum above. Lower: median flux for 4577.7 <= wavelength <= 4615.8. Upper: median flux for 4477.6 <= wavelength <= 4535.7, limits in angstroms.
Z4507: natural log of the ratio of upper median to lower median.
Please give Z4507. -0.04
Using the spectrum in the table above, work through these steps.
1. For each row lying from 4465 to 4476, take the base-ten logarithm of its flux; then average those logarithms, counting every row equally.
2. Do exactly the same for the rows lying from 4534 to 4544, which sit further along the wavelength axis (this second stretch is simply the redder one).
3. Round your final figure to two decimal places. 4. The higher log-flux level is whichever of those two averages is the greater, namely 2.27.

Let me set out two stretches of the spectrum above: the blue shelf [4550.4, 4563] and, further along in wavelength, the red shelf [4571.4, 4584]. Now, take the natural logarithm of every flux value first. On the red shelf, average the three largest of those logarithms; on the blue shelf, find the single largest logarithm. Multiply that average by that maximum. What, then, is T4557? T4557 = 28.58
